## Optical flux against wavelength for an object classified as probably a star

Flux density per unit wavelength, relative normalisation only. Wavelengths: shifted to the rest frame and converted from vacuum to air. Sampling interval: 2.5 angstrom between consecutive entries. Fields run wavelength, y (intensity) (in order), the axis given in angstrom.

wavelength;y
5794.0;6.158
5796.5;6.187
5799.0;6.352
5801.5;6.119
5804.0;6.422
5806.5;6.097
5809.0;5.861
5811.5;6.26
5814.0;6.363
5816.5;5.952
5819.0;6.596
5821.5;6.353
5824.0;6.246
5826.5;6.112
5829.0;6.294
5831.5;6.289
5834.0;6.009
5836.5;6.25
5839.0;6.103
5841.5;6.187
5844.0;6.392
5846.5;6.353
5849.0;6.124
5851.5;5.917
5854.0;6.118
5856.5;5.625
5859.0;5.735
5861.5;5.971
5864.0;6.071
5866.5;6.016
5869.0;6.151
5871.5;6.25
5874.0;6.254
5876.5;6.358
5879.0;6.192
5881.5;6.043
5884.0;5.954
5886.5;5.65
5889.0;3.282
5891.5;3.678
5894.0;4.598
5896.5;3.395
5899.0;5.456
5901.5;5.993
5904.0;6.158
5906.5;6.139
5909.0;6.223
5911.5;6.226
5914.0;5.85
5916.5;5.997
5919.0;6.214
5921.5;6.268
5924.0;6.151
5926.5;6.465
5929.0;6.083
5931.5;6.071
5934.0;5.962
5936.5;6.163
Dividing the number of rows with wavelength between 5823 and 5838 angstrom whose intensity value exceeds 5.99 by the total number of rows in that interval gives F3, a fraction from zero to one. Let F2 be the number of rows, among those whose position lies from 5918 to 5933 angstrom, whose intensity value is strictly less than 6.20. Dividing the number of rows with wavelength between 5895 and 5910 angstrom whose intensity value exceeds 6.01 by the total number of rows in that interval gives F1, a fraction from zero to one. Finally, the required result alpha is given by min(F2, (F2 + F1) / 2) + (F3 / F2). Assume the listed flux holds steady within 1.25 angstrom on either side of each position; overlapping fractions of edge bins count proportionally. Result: 2.1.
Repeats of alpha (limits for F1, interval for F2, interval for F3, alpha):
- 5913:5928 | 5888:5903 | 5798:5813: 3.5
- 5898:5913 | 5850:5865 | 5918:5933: 3.5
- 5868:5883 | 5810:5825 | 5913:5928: 1.8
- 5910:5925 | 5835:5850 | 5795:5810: 2.1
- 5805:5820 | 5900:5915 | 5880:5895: 2.4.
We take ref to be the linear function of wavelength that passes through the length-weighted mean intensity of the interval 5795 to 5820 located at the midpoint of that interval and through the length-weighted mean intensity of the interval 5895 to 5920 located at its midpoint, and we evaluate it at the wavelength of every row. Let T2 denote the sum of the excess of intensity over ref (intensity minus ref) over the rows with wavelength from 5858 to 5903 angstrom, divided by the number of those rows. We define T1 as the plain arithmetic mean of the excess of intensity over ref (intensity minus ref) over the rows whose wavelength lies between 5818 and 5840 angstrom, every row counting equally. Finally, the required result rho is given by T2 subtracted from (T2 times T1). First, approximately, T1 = 0.13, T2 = -0.4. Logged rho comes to 0.3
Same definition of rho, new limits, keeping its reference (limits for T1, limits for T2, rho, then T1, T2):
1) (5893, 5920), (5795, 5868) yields -0.1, -0.09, 0.0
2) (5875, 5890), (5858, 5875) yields -0.2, -0.28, 0.1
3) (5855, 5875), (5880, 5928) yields 0.2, 0.06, -0.2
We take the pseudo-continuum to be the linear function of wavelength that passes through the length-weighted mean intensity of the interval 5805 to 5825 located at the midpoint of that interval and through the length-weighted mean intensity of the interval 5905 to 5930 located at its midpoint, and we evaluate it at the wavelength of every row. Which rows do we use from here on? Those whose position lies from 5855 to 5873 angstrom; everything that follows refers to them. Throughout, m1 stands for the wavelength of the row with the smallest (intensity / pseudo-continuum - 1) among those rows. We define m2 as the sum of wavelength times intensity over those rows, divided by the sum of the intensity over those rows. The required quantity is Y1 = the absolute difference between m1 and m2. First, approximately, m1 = 5856.5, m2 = 5864.2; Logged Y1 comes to 7.7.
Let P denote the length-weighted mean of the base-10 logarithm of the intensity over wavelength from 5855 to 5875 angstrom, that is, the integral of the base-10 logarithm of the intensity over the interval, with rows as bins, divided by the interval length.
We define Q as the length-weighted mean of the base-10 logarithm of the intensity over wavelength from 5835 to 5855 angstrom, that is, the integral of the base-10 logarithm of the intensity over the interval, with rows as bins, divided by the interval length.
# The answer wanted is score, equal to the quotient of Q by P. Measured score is 1.02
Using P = 0.778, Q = 0.791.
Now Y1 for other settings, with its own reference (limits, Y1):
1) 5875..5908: 2.3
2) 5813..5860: 20.3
